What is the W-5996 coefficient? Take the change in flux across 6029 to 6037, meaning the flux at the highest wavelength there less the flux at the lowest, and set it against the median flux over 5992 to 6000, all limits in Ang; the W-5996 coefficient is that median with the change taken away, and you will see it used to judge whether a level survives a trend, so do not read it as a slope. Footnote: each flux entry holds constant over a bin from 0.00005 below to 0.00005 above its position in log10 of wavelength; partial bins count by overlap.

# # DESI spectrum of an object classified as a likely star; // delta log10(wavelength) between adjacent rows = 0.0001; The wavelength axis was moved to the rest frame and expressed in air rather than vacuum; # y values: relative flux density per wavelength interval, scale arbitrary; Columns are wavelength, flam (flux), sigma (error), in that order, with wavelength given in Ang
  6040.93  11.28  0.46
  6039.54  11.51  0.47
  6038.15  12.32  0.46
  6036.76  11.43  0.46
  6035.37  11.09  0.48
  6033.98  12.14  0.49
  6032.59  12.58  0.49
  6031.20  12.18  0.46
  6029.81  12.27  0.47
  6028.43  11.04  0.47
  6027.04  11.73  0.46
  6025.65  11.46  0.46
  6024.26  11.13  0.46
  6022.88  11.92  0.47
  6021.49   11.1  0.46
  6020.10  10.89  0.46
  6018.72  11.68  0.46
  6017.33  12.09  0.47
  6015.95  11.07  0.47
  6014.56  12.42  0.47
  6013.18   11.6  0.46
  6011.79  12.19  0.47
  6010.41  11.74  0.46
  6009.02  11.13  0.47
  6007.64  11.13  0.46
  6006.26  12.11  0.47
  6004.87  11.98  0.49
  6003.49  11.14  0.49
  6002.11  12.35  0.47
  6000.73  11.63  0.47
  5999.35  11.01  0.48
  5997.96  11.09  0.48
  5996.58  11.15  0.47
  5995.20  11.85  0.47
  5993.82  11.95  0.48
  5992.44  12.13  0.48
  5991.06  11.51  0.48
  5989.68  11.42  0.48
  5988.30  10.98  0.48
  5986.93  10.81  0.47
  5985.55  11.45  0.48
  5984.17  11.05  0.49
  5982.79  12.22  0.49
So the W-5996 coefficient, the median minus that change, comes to 12.3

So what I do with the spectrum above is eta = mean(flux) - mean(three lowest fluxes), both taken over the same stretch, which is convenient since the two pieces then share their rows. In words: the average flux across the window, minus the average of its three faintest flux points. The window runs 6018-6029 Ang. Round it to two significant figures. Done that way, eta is 0.36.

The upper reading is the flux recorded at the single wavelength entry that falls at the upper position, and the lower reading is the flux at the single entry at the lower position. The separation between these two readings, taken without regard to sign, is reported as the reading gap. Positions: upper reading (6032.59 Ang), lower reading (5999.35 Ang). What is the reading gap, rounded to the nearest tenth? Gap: 1.6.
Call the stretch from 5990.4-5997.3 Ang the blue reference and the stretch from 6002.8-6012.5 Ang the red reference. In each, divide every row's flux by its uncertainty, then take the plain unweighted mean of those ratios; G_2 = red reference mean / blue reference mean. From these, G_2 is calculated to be 1.00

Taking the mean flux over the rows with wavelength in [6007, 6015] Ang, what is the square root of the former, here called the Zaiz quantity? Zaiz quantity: 3.42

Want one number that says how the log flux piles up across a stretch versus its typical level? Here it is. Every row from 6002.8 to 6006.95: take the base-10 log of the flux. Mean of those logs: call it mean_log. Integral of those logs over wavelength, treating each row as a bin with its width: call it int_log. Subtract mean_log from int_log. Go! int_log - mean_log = 3.367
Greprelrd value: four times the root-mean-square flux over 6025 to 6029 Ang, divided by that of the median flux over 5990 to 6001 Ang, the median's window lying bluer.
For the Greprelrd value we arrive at 3.95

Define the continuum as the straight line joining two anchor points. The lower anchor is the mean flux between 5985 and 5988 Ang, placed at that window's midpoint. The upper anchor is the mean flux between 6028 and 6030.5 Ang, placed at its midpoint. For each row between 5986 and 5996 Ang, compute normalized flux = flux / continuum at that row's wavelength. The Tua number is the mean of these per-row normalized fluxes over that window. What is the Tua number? 1.030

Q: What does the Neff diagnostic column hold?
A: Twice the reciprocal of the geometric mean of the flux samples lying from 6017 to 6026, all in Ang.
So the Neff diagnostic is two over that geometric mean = 0.175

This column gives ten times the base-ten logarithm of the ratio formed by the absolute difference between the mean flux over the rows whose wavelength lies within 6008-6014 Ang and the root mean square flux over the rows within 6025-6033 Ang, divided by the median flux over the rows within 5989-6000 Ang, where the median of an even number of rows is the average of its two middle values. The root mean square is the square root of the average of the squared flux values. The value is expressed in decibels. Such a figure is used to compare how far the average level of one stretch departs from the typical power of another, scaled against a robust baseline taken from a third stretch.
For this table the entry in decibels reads -17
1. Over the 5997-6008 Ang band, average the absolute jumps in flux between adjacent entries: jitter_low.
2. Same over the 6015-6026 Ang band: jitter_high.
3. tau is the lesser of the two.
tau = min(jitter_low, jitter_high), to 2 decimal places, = 0.62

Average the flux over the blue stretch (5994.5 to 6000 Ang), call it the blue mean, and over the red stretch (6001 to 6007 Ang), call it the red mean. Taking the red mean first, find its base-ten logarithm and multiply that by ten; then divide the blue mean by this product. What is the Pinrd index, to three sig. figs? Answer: 1.05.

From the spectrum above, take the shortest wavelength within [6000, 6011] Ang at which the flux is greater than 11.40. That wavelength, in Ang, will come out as 6000.73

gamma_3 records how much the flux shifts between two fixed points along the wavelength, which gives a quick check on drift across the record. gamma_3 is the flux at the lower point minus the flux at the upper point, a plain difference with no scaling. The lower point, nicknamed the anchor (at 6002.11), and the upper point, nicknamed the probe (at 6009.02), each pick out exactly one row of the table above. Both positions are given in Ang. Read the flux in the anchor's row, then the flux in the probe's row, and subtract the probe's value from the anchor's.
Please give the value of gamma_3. 1.2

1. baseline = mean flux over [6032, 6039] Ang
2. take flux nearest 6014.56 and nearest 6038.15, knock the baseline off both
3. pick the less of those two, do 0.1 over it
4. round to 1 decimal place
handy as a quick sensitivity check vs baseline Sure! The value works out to 0.2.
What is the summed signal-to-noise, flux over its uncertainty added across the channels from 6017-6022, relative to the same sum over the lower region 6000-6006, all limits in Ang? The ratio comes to 1.01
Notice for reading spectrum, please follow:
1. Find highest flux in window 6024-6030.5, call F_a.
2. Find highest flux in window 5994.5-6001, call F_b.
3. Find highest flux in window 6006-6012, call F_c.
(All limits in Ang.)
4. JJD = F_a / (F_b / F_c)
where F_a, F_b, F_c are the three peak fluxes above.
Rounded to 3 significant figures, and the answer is 12.6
